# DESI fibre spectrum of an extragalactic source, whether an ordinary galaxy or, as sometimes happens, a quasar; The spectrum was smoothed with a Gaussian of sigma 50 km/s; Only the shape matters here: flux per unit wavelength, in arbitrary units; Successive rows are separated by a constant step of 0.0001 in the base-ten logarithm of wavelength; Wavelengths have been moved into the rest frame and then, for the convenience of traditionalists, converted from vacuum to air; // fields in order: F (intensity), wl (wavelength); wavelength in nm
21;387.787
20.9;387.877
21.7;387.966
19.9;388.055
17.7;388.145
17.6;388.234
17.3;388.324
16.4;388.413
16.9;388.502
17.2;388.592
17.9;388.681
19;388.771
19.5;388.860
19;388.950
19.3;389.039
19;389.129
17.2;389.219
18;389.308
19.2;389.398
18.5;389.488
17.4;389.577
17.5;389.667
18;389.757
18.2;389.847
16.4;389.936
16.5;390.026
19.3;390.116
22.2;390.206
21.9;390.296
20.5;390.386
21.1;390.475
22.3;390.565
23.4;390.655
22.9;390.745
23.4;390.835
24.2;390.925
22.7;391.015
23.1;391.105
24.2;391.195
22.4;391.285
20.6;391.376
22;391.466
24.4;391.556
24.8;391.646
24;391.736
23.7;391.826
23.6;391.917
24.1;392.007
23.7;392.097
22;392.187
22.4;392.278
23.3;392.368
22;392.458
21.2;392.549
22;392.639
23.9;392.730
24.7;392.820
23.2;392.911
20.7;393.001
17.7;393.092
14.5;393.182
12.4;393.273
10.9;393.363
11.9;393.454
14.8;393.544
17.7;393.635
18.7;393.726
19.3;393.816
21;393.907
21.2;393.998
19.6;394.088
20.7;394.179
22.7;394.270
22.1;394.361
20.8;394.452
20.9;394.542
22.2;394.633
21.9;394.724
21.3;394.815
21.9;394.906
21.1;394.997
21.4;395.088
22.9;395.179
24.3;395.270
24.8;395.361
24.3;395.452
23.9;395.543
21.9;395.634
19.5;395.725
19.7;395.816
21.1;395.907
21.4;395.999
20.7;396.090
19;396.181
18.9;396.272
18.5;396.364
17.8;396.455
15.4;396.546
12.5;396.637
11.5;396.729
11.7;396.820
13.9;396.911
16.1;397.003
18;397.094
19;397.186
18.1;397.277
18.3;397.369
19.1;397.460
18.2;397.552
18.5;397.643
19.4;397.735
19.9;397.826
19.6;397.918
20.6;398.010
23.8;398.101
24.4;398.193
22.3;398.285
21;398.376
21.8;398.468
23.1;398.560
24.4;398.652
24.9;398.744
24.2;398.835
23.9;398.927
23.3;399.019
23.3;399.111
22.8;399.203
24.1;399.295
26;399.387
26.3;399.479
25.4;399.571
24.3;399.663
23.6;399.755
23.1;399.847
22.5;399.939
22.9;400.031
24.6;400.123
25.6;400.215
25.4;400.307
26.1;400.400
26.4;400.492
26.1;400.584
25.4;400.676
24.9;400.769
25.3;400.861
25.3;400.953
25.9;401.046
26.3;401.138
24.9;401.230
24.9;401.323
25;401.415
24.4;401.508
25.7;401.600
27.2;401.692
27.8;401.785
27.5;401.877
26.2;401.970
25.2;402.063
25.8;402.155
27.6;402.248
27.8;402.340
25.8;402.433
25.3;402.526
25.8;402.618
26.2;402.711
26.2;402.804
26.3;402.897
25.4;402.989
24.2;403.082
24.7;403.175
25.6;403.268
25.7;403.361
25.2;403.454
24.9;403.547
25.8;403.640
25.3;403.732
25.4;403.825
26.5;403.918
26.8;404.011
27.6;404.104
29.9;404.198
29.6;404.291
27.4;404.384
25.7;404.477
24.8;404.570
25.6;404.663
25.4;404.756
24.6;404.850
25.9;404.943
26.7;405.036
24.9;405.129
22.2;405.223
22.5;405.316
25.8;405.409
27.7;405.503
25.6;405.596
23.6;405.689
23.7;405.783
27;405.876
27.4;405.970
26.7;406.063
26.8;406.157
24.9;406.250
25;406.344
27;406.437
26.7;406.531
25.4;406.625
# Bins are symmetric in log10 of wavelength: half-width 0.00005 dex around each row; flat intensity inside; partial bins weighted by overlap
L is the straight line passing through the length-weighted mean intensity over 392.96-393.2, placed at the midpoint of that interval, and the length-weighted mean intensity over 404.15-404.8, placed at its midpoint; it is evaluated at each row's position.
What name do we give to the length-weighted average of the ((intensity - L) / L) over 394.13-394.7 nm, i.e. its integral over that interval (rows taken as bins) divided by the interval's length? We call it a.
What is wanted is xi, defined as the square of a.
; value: 0.018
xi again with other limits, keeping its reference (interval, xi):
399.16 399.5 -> 0.006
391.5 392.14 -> 0.174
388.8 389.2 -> 0.087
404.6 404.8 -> 0.004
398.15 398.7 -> 0.001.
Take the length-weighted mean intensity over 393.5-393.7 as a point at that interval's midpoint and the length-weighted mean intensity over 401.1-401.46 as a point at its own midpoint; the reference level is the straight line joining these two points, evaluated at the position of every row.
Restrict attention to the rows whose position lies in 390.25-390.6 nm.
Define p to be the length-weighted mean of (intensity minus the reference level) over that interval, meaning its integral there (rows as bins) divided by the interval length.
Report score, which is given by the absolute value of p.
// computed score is 9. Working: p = 9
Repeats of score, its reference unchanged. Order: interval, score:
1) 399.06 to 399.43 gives 1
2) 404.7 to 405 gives 4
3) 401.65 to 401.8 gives 2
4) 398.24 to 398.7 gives 0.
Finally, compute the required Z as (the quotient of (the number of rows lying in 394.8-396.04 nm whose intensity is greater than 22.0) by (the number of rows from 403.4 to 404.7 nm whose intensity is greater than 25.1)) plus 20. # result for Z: 20.4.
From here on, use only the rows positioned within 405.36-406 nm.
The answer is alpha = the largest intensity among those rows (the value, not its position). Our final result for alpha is 27.7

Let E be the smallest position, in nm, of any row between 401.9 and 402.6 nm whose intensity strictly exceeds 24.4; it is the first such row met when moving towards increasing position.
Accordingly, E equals 401.970 nm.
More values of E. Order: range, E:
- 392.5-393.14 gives 392.820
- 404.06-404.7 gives 404.104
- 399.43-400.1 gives 399.479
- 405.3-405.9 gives 405.409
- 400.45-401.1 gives 400.492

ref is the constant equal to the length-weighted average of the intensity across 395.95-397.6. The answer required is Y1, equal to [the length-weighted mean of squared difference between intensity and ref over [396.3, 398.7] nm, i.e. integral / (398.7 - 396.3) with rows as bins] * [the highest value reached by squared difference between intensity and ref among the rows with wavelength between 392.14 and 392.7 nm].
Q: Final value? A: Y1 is 576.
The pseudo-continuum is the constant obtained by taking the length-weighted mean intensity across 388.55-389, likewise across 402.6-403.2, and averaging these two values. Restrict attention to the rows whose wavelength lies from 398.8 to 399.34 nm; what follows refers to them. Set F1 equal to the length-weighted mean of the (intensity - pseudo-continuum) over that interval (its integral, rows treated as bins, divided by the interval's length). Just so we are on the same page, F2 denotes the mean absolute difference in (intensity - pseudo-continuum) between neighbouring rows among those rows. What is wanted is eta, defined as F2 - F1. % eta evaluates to -1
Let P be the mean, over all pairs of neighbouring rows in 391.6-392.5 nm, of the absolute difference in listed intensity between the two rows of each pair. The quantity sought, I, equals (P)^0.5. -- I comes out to 0.84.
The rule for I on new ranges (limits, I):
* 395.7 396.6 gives 0.94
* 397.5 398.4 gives 1.06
